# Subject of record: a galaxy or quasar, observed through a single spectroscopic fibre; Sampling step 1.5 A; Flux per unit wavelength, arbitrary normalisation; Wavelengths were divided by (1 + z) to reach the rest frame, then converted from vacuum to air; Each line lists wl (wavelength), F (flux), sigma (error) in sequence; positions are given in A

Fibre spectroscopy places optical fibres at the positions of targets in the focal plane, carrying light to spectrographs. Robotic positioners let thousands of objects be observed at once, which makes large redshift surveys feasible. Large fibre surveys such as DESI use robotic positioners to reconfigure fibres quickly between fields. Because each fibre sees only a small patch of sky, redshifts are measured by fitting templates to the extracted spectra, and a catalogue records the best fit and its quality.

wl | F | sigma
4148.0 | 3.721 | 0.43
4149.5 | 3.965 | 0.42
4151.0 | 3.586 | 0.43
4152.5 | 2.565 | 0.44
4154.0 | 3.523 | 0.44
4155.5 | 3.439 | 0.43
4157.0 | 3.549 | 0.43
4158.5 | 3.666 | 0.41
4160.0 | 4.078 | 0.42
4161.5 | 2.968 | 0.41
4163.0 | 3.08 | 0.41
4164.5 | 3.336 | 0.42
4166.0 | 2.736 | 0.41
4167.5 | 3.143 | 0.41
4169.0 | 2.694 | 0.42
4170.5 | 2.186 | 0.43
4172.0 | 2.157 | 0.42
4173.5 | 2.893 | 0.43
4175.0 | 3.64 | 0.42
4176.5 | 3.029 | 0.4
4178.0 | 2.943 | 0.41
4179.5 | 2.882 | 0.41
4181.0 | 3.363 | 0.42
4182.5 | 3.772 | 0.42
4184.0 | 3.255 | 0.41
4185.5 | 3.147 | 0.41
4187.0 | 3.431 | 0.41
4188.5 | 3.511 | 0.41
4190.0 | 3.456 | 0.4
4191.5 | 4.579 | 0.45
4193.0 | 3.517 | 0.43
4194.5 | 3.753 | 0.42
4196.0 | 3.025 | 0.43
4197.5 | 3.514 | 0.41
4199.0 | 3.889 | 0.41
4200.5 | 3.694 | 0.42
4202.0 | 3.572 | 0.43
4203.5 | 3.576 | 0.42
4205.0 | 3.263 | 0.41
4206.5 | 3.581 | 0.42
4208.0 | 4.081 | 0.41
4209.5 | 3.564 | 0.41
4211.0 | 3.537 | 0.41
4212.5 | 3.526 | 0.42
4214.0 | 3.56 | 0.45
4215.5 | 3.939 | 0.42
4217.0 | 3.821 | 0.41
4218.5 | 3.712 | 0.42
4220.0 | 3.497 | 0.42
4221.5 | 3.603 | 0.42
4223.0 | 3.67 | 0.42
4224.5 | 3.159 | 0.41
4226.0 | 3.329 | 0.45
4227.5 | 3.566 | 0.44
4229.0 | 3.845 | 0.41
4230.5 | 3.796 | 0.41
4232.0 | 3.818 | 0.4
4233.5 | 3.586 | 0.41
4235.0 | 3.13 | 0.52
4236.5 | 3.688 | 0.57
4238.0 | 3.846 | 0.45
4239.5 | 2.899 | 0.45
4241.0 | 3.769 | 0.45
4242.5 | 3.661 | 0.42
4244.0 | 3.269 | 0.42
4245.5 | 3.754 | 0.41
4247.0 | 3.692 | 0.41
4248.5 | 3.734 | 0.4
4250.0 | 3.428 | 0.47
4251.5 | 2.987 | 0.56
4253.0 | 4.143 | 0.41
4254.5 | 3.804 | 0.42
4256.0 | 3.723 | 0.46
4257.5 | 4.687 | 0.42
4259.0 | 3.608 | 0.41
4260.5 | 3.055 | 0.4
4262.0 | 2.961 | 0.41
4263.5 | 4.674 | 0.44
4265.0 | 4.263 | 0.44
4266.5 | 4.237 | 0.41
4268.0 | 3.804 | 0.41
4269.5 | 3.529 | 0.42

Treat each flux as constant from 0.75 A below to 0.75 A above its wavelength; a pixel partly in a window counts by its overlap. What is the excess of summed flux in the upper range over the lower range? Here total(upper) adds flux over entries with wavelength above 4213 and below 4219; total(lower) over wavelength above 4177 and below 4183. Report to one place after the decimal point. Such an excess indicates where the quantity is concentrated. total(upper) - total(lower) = 2.1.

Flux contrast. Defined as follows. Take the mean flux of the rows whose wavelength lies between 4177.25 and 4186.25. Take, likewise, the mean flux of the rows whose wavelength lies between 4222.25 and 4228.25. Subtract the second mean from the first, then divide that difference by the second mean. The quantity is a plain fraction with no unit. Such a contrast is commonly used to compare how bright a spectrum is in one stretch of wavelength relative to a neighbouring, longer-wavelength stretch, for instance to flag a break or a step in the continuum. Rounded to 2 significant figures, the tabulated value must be -0.059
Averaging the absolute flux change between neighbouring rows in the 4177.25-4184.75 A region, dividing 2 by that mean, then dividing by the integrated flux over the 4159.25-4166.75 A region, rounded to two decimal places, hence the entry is 0.22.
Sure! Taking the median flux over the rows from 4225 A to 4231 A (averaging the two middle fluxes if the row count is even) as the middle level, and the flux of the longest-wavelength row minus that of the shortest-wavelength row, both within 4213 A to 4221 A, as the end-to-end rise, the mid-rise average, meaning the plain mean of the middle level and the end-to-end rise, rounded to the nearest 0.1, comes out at 1.8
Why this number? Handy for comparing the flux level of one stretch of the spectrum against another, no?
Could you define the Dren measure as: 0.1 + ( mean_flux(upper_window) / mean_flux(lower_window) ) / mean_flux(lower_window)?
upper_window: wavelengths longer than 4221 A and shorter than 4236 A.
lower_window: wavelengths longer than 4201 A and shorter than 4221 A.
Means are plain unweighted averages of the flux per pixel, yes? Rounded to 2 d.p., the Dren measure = 0.37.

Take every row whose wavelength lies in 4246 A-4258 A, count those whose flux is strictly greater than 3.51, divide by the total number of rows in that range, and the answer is 0.75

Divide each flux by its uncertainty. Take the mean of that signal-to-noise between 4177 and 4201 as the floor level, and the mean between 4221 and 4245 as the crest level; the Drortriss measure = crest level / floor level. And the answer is 0.97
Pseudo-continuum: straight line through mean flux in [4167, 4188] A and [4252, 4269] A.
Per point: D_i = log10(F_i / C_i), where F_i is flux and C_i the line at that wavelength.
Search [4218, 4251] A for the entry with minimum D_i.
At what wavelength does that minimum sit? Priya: 4239.5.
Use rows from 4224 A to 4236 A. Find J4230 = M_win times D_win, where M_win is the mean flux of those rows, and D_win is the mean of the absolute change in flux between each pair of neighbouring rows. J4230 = 0.7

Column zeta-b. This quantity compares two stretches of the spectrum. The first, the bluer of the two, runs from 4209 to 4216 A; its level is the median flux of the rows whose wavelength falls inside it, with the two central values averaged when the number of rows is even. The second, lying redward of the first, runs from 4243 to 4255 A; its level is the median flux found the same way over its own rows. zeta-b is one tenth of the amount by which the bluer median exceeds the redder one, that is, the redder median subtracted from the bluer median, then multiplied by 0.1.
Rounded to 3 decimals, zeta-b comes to -0.015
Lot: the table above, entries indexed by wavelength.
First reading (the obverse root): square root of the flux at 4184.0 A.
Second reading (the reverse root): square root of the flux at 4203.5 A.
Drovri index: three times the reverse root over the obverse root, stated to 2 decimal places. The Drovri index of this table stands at 3.14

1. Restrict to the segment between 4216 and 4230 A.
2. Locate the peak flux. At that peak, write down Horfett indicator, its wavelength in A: 4229.0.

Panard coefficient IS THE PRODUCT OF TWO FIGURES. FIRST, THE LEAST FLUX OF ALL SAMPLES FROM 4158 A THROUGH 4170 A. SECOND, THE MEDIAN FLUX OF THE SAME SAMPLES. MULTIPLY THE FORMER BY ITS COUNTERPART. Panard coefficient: 8.4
